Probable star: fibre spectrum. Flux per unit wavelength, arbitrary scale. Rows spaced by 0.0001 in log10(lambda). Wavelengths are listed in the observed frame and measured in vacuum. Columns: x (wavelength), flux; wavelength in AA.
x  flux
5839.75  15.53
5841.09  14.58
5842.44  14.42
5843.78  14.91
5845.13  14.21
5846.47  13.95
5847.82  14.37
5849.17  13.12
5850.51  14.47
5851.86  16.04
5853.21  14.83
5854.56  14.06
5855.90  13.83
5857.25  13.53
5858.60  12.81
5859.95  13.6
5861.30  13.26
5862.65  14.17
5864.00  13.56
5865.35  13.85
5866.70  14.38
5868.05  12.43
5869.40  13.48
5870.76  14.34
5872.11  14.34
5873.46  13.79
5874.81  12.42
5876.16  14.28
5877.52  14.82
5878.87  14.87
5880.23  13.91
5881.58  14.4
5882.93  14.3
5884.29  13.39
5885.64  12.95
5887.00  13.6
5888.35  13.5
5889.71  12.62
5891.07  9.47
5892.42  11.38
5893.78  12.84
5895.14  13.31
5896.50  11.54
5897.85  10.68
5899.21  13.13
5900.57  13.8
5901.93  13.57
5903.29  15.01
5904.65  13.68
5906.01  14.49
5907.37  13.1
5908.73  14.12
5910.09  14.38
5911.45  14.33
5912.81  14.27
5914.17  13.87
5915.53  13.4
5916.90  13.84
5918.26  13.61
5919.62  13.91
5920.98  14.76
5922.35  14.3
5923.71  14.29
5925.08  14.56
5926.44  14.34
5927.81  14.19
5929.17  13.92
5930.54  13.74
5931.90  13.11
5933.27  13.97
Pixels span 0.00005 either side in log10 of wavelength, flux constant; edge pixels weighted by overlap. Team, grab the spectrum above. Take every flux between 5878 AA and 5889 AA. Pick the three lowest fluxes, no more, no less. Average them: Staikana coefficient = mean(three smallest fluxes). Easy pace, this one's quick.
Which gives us 13.3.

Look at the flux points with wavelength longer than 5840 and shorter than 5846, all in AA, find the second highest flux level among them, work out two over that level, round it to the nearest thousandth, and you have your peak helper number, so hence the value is 0.137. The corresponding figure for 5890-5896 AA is 0.156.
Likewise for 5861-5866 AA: 0.144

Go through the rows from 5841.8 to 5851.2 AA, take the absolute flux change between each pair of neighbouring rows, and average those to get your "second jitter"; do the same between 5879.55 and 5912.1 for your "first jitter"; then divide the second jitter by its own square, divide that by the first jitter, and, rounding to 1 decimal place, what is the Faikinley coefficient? 1.4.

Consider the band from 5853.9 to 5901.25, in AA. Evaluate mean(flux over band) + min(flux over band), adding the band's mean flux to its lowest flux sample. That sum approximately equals 22.8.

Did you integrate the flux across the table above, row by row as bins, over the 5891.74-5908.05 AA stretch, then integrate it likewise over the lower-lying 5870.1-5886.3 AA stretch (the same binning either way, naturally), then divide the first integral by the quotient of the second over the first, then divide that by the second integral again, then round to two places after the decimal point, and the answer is 0.88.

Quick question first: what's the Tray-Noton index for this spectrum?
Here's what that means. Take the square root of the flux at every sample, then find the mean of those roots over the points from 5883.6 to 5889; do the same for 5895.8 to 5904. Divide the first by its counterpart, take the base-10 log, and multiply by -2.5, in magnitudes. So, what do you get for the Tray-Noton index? -0.02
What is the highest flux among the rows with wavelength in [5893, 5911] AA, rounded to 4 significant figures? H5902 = 15.01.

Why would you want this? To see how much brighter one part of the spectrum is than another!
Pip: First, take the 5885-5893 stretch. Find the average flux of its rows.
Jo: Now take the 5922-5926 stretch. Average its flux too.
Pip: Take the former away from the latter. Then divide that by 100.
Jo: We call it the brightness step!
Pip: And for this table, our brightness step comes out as 0.021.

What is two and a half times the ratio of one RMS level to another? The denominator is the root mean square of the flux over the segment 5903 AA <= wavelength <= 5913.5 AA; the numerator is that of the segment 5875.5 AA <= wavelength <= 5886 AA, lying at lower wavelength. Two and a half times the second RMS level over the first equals 2.5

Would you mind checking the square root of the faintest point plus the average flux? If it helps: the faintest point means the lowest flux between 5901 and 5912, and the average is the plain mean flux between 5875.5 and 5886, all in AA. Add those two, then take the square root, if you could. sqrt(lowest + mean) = 5.22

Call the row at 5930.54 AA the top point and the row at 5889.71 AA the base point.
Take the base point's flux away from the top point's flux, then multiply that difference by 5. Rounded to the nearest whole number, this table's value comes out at 6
